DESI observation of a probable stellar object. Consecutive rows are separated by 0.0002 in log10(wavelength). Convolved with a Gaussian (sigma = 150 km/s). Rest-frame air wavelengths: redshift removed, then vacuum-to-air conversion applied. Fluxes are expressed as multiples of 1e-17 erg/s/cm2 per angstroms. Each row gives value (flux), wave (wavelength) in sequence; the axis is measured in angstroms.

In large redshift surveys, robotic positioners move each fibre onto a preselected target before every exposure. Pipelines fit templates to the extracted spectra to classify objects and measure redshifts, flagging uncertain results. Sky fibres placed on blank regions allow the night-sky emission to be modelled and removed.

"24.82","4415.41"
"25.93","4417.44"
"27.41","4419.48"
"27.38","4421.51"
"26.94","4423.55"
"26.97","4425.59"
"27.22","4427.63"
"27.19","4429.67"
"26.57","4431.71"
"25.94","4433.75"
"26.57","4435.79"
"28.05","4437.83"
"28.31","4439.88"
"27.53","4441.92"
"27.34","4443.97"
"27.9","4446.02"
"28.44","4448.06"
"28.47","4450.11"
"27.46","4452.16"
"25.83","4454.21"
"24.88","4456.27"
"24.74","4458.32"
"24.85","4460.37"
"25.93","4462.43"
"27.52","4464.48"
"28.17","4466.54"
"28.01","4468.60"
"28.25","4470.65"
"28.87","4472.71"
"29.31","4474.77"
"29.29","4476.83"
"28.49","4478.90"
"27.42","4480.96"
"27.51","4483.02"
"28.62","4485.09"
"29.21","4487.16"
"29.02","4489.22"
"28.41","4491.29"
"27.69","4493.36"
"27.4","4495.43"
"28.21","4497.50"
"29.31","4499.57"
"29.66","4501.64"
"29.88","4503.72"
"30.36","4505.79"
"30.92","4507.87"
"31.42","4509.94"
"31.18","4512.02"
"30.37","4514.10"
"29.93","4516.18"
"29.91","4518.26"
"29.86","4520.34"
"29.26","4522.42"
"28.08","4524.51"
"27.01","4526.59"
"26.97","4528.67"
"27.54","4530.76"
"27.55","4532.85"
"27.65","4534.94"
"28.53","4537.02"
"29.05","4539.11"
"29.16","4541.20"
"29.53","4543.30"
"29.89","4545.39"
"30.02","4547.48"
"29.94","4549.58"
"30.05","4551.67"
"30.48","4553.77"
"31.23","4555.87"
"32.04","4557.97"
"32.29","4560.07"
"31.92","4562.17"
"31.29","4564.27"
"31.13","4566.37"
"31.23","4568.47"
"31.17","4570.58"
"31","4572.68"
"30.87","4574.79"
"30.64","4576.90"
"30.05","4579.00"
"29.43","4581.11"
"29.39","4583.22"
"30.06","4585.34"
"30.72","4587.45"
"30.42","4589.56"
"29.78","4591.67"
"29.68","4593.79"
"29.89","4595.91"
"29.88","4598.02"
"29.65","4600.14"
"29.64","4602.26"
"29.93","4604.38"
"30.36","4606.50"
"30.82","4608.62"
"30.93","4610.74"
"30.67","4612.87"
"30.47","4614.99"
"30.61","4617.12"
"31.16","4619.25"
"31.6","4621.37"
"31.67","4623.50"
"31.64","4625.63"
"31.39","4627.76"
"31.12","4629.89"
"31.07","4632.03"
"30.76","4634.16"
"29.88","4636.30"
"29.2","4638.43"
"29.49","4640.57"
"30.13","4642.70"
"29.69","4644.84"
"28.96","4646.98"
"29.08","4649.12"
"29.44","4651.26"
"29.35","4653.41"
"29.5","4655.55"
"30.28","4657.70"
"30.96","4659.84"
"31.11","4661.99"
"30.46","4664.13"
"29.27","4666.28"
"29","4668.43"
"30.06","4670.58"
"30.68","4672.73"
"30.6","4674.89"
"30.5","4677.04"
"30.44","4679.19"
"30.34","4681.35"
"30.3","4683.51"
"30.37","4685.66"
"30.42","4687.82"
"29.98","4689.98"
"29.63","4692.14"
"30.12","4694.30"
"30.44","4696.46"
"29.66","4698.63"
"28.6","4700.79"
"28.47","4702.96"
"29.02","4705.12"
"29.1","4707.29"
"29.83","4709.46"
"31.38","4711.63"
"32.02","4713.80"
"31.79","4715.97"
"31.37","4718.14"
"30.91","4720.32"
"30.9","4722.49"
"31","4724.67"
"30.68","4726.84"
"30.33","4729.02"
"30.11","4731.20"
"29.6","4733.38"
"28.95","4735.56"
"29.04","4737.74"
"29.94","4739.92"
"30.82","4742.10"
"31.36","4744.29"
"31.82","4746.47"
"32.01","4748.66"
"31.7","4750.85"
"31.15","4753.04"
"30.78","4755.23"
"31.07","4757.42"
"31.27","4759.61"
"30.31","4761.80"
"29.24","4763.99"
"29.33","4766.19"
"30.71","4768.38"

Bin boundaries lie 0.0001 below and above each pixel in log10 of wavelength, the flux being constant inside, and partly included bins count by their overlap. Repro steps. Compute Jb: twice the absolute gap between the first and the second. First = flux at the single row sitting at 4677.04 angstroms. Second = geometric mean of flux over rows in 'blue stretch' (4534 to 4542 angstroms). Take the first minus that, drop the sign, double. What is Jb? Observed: 3.8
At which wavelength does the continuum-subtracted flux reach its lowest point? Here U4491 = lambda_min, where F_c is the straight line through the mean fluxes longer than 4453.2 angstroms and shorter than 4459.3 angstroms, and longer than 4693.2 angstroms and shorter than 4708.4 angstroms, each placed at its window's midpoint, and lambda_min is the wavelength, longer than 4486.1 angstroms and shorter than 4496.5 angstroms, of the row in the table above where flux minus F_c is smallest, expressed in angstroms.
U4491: 4495.43 angstroms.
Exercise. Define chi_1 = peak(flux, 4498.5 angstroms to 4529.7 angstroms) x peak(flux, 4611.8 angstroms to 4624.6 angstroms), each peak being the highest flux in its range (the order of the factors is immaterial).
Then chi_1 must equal 995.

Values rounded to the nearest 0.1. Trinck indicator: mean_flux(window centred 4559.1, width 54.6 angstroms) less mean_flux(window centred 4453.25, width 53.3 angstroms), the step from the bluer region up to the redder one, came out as 2.9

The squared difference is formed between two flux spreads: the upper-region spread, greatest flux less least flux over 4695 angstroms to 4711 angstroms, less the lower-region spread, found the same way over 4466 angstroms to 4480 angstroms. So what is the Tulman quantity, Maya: 0.45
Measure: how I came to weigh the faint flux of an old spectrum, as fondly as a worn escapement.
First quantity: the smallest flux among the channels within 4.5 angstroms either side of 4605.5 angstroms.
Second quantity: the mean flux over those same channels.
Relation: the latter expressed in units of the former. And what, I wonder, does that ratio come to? 1.02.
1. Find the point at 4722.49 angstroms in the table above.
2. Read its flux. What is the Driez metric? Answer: 30.9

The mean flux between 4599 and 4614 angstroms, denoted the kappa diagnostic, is 30.3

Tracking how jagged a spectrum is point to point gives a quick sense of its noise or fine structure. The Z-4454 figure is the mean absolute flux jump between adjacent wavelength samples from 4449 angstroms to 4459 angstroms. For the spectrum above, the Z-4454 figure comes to 0.93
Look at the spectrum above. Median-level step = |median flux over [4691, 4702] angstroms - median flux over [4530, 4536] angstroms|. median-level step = 2.1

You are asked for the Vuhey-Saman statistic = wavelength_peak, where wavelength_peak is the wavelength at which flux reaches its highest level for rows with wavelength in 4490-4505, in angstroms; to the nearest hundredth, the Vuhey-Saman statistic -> 4503.72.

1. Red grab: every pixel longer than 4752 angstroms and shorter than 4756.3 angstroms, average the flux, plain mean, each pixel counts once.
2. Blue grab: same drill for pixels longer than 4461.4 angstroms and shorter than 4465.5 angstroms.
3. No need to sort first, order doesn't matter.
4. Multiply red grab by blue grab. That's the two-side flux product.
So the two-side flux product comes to 828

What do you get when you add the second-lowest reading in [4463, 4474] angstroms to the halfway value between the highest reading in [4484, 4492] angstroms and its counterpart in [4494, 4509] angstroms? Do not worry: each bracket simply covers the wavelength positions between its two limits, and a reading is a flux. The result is 58.1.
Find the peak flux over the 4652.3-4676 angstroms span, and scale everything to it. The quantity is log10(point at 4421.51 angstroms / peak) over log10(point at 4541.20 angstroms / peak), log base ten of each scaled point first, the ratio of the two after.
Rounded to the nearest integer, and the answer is 2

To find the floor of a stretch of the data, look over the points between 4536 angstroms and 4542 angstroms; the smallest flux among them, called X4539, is 28.53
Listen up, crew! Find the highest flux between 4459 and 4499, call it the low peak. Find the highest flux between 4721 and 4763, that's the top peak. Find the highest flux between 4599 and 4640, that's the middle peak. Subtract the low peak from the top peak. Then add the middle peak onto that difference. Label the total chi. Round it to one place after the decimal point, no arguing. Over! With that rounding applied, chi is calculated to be 34.4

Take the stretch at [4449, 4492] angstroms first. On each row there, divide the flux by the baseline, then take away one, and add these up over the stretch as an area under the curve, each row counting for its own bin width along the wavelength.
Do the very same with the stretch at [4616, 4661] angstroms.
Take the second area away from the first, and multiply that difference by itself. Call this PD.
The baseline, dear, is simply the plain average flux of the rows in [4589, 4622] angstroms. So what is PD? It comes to 15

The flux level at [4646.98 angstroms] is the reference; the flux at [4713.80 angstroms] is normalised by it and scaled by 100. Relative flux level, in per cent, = 111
